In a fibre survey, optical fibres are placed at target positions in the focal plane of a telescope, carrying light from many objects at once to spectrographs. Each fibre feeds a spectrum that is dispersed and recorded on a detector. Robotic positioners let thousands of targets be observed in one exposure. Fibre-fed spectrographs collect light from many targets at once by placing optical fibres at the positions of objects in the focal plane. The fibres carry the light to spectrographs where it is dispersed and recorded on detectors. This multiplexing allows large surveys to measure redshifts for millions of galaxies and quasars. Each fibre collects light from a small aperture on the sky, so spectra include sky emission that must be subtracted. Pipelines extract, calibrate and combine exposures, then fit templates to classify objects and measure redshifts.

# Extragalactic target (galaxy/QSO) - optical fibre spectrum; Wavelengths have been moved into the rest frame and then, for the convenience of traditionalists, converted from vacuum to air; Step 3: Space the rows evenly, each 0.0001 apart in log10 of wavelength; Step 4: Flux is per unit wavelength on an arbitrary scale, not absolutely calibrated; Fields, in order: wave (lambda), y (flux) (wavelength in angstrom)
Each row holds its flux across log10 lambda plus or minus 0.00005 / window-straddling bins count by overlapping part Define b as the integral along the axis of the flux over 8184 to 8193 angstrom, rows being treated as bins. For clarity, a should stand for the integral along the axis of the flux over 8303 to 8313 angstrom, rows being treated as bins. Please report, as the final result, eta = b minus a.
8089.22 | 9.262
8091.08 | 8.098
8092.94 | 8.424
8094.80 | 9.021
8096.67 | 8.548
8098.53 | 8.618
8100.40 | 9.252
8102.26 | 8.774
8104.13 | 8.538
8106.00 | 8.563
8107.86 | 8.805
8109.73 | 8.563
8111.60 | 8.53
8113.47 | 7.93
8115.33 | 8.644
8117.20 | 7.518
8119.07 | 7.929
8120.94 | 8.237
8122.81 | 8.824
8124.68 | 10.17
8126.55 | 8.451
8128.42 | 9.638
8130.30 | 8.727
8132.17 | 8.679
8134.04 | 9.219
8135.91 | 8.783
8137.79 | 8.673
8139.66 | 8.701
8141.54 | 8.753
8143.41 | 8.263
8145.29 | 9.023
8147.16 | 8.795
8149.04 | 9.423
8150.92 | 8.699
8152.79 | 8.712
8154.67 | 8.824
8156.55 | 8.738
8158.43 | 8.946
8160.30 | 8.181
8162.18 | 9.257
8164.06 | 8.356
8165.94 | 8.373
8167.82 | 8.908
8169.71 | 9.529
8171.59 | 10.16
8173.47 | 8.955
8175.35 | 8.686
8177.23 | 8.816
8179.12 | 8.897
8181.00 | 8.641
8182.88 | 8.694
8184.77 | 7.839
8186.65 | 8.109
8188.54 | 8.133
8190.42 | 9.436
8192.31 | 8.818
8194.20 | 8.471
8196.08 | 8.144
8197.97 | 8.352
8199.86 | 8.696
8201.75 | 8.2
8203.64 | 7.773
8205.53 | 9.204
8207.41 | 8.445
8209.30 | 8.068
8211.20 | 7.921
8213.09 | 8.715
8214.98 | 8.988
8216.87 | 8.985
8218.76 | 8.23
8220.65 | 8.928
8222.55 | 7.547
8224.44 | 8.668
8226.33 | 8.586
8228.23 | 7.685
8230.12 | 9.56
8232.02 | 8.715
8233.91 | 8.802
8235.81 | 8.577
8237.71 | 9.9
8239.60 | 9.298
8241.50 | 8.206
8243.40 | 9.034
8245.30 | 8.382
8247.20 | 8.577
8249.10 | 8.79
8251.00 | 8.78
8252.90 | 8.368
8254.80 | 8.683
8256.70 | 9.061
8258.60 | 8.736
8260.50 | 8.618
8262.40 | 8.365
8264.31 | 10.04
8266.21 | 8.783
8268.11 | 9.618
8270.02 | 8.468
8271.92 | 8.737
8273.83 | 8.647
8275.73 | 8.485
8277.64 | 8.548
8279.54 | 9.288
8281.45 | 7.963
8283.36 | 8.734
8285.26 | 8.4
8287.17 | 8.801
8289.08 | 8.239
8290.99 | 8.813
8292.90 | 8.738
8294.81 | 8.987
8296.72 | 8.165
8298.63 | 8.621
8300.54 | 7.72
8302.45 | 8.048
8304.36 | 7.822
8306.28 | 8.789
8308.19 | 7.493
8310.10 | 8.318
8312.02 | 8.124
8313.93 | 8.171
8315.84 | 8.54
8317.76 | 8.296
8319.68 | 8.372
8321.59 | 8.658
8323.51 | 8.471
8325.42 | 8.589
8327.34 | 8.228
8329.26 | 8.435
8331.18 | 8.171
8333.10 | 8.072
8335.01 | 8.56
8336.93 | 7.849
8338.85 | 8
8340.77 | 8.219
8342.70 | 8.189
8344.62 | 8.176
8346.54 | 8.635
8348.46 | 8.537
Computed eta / -5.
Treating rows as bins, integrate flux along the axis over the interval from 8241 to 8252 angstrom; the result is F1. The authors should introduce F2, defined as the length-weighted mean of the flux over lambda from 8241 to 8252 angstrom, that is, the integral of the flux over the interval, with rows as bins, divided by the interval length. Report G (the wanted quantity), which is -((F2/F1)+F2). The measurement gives -8.7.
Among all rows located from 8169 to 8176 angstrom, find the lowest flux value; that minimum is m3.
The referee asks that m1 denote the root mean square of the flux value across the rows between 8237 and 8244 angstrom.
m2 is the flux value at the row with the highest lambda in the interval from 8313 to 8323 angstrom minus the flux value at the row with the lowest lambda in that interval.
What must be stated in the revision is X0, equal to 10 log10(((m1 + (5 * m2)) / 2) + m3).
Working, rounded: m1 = 9.1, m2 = 0.5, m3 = 8.686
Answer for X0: 11.6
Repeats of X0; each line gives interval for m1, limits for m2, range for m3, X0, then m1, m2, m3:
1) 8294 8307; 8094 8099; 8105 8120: 10.3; 8.3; -0.4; 7.518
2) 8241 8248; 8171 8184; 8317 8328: 9.5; 8.6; -1.5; 8.228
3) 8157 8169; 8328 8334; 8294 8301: 10.5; 8.7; -0.4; 7.72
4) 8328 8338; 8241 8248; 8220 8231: 11.0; 8.2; 0.4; 7.547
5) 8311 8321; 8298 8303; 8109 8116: 10.3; 8.3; -0.6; 7.93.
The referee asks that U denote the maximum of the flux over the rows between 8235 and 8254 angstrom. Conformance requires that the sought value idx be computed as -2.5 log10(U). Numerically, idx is -2.49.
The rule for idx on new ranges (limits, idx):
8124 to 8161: -2.52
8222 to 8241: -2.49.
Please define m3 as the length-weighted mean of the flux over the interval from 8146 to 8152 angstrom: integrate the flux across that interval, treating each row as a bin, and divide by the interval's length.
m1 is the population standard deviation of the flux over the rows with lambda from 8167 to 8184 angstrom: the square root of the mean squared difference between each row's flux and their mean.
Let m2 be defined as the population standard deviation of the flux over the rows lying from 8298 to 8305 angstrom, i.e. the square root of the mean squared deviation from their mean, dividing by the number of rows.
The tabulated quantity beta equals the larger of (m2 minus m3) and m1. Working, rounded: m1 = 0.47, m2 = 0.35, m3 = 8.98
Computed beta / 0.47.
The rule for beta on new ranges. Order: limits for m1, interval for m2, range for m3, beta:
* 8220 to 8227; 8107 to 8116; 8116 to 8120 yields 0.53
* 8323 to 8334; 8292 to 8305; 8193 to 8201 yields 0.18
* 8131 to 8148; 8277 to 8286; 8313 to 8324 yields 0.25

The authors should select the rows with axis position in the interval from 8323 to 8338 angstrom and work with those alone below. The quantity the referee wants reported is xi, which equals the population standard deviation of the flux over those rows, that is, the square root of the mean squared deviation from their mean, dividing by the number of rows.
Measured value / 0.24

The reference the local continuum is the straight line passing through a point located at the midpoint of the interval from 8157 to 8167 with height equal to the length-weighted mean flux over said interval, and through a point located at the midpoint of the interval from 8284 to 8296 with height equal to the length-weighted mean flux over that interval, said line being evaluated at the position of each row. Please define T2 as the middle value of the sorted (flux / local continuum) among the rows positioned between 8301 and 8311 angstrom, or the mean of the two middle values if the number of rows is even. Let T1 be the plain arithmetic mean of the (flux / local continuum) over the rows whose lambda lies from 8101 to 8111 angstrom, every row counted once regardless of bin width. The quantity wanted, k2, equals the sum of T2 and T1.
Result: 1.93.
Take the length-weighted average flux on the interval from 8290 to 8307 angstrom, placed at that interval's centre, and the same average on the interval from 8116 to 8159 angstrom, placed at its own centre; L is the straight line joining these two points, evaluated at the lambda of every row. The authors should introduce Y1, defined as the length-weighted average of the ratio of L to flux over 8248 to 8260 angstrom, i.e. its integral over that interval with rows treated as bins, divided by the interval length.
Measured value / 0.97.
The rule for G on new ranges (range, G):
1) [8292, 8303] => -8.5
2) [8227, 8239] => -9.0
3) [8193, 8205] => -8.4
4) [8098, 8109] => -8.8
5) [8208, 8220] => -8.6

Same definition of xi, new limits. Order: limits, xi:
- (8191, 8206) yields 0.42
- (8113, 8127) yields 0.76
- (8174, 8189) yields 0.37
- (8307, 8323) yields 0.33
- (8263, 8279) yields 0.55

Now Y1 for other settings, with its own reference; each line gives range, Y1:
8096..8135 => 1.02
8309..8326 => 1.00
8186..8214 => 1.03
